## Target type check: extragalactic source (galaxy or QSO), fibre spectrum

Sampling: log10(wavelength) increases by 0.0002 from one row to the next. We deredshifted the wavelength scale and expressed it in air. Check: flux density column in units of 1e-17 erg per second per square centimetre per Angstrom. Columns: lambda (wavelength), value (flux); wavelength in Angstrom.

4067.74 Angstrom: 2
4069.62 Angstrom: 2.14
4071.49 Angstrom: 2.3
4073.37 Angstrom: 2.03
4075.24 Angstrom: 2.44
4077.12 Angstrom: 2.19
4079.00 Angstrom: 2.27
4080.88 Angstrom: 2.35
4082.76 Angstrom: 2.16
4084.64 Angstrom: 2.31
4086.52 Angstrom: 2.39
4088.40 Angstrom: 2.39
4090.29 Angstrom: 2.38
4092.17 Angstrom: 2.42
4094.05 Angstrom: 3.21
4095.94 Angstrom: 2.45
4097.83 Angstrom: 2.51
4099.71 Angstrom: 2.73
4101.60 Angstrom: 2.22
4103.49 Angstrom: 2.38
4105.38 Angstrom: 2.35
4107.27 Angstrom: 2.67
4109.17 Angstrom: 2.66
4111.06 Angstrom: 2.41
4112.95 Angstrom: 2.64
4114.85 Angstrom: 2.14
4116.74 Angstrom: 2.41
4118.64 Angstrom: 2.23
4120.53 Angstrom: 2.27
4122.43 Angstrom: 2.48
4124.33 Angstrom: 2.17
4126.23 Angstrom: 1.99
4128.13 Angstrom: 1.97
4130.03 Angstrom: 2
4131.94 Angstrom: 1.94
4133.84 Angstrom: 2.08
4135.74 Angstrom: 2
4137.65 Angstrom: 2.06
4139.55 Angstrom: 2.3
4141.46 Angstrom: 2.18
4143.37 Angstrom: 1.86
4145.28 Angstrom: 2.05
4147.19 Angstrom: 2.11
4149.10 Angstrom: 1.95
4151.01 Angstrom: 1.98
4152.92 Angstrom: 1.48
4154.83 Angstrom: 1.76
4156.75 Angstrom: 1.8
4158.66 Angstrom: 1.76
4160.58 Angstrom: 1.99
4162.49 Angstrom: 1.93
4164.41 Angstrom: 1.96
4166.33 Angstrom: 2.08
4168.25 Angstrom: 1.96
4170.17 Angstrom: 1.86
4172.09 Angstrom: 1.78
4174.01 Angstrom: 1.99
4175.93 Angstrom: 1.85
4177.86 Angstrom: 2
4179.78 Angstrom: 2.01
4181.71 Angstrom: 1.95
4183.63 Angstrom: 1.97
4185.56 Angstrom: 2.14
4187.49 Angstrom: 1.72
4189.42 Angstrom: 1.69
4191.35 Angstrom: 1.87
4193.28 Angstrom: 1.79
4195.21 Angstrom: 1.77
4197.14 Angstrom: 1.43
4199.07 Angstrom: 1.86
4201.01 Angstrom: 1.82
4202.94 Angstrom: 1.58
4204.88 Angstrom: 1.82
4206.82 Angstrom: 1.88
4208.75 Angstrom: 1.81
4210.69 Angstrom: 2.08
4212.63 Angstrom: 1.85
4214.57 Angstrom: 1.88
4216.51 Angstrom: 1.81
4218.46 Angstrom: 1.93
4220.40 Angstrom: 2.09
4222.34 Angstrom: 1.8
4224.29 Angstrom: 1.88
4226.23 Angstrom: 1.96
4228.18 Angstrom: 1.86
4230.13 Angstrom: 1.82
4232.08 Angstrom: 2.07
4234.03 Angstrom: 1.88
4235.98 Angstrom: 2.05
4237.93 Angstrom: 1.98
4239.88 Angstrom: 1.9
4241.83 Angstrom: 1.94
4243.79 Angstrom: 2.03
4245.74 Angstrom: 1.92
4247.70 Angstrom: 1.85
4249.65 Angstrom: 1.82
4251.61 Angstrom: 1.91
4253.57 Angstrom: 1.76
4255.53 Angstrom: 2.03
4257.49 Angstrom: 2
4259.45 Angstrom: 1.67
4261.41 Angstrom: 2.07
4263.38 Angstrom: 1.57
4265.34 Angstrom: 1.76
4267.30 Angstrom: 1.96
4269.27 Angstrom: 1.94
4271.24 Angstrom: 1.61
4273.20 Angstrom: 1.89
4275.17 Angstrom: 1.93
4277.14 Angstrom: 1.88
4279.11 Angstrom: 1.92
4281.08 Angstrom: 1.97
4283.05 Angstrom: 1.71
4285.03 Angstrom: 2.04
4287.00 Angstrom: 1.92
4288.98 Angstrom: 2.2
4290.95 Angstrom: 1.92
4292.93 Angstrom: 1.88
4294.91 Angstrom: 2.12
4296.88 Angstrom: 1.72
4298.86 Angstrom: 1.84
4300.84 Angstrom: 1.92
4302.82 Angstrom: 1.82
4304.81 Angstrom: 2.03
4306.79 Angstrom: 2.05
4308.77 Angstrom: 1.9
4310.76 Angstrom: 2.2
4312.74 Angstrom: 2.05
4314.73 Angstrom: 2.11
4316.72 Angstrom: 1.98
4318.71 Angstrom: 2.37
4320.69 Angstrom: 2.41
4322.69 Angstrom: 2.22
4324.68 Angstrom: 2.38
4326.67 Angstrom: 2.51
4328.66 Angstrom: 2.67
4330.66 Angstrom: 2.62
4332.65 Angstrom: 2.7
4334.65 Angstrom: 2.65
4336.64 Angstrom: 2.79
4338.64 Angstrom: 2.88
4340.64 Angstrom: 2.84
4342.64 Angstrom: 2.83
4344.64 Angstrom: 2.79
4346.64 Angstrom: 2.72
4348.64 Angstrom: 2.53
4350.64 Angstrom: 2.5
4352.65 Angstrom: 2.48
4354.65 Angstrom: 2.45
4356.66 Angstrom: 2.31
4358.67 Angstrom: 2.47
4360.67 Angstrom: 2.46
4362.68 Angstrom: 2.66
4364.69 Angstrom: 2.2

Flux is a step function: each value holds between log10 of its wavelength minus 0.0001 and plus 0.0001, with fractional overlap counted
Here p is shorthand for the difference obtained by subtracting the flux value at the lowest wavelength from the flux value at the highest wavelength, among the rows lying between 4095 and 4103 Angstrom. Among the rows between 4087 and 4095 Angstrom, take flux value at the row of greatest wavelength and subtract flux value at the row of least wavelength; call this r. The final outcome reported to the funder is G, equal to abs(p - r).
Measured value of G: 1.05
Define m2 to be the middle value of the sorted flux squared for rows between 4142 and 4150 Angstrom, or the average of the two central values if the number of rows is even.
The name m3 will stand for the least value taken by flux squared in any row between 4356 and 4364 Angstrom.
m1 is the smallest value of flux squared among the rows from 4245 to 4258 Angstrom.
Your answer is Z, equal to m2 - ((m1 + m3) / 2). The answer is -0.2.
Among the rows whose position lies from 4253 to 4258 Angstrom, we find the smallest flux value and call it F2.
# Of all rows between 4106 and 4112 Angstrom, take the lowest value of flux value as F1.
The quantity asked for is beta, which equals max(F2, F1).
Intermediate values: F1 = 2.41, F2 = 1.76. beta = 2.4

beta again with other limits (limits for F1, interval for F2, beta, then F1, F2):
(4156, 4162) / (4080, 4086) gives 2.2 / 1.76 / 2.16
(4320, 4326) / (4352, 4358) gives 2.3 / 2.22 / 2.31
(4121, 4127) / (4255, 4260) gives 2.0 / 1.99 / 1.67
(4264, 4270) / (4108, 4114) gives 2.4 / 1.76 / 2.41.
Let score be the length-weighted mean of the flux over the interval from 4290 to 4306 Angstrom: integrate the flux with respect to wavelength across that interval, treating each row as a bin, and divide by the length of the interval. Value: 1.91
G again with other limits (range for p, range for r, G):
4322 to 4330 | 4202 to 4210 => 0.22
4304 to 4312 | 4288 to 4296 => 0.25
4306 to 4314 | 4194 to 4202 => 0.05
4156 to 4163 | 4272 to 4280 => 0.10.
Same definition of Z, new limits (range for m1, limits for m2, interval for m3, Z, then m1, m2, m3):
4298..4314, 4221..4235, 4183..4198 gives 0.9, 3.31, 3.53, 2.0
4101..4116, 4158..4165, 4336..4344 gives -2.4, 4.58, 3.78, 7.8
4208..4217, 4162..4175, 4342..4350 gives -1.0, 3.28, 3.84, 6.4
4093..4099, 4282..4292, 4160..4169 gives -1.2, 6.00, 3.69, 3.7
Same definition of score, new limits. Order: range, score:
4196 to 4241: 1.87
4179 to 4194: 1.89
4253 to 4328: 1.99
